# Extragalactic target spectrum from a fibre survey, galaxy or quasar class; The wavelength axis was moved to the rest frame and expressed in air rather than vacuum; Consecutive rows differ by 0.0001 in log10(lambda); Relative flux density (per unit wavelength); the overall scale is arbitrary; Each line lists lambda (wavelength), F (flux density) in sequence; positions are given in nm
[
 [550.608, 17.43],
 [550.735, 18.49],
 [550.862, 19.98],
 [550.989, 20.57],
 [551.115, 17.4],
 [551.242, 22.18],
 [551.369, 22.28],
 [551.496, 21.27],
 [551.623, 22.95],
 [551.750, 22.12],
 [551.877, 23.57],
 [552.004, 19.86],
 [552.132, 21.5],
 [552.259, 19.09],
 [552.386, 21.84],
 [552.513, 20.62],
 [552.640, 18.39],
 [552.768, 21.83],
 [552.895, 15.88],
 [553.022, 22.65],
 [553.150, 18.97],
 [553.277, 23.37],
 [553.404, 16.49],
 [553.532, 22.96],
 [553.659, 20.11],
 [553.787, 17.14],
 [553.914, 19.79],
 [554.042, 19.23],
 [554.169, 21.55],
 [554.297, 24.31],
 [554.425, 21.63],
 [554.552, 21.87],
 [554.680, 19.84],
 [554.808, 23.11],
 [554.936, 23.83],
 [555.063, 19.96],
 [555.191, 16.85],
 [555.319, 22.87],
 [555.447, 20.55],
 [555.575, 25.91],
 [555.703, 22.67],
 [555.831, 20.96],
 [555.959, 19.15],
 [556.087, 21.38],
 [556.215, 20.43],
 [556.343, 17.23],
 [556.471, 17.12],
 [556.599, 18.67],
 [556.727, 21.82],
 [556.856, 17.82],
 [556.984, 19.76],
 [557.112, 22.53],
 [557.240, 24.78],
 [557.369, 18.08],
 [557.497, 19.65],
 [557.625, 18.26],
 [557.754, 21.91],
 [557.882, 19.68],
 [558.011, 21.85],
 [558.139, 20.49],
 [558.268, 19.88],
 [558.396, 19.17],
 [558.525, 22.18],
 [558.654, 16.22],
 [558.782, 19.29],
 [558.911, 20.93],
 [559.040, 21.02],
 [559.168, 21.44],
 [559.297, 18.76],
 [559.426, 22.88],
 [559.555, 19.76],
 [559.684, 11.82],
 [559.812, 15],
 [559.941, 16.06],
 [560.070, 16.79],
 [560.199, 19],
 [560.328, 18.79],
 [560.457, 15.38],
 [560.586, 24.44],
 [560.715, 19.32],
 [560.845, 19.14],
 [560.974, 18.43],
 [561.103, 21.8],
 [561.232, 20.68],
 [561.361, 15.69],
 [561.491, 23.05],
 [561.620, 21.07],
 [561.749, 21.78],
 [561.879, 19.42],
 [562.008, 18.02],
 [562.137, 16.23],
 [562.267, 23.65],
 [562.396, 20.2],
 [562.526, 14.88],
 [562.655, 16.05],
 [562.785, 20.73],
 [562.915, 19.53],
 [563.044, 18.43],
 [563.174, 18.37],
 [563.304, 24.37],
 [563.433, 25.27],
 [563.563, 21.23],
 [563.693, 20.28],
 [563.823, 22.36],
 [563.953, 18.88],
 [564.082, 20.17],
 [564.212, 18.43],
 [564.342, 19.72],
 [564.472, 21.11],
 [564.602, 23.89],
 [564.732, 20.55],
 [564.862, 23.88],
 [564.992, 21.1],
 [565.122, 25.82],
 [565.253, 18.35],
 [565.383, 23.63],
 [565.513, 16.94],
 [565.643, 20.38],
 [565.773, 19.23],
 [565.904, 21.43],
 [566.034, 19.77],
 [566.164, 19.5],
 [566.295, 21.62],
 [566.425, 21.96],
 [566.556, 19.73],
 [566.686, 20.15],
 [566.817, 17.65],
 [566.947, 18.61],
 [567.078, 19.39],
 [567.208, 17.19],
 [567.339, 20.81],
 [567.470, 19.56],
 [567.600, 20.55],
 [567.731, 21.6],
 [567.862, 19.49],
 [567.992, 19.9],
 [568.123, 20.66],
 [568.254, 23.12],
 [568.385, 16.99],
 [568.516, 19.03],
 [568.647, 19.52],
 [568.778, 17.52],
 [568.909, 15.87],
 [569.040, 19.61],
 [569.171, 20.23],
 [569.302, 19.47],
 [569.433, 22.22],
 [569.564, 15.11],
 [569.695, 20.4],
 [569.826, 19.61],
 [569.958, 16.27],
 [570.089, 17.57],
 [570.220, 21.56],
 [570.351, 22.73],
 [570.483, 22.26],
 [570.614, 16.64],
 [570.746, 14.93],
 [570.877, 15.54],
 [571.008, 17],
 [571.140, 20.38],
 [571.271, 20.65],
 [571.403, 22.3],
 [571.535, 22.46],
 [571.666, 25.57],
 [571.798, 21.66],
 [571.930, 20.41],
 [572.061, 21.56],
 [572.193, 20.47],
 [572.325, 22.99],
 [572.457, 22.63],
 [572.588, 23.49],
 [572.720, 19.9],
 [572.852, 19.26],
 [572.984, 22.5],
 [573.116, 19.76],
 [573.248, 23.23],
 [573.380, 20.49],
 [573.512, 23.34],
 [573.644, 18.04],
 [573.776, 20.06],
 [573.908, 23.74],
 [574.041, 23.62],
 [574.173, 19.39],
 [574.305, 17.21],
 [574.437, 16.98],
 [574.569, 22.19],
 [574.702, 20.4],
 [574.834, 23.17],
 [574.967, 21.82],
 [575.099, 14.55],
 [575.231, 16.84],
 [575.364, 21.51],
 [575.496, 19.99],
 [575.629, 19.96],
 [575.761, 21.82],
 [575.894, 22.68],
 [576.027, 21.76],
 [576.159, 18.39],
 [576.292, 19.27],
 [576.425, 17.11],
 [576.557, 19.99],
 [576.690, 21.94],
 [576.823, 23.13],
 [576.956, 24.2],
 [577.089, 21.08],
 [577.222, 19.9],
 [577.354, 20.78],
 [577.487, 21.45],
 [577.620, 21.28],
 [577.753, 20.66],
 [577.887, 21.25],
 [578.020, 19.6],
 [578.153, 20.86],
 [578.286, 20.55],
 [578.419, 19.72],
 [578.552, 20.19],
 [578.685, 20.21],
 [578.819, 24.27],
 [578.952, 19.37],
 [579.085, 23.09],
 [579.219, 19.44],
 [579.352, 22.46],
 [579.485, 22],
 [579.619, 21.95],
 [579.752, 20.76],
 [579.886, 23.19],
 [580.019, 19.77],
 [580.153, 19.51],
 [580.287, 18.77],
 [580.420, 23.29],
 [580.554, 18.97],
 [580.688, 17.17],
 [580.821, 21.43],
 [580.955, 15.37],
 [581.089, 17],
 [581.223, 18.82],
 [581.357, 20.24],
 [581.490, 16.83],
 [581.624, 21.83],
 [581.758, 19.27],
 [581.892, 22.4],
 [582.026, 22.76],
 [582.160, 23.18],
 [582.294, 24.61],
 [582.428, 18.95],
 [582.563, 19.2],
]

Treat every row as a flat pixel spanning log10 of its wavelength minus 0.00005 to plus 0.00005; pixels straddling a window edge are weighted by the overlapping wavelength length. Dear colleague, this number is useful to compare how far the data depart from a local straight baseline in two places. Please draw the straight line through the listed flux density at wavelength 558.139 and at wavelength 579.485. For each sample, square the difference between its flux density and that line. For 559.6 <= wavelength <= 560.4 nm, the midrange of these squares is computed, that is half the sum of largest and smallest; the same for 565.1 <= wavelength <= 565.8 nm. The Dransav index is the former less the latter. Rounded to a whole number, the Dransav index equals 28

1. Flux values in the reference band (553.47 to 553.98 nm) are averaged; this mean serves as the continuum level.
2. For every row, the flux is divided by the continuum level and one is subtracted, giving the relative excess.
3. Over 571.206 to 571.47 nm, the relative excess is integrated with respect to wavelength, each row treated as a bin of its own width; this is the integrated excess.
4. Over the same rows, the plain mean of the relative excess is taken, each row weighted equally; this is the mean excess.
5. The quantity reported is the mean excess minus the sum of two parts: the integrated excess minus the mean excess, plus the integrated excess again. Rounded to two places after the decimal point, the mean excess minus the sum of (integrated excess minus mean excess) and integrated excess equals 0.11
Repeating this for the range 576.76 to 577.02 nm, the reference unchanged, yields 0.27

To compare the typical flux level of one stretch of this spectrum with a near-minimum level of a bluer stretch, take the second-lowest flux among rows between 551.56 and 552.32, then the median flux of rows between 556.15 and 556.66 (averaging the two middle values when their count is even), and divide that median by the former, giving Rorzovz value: 0.90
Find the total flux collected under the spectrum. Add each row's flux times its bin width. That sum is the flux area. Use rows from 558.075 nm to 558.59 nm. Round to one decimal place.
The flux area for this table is 10.5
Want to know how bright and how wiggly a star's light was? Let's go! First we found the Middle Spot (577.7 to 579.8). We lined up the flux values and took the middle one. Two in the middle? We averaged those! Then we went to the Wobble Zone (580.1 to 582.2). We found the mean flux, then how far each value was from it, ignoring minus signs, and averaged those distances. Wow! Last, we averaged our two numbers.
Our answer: 11.4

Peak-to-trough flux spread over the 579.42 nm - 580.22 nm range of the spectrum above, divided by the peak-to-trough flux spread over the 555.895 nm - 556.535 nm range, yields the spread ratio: 0.864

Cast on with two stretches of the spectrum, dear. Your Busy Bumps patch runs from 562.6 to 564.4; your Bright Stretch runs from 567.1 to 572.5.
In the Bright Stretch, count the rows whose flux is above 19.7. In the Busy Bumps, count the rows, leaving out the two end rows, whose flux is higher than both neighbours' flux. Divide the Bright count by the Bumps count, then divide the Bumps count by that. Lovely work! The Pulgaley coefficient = 0.7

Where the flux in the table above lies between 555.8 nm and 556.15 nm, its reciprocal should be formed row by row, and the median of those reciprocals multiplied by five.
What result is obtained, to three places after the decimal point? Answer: 0.239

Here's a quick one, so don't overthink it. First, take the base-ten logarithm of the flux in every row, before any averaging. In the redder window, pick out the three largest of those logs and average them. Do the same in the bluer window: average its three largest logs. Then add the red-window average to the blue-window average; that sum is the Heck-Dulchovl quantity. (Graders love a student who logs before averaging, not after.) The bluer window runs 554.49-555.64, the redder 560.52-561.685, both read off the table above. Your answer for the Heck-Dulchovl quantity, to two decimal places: 2.75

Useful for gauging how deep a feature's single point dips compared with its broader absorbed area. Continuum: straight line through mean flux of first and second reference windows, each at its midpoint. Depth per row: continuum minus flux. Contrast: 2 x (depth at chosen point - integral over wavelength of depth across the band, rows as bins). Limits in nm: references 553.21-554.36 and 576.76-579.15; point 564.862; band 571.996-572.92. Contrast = -5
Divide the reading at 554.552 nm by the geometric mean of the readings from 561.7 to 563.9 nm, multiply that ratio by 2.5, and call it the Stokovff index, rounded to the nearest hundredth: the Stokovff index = 2.76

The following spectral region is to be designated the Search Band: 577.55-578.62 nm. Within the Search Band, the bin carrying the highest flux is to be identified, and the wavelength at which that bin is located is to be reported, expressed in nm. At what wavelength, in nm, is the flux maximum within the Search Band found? 577.620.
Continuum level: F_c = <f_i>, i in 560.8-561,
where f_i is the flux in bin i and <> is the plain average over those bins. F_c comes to 18.8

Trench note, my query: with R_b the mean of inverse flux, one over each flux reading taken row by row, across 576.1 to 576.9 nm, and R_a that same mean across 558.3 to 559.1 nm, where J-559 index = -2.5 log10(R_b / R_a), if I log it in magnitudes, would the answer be 0.01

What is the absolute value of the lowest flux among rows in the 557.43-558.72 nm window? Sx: 16.2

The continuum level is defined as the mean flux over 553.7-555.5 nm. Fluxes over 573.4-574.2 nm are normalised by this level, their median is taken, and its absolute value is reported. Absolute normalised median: 1.04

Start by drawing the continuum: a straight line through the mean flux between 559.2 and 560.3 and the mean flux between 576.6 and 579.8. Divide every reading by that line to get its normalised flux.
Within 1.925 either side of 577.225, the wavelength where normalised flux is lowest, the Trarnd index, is 576.425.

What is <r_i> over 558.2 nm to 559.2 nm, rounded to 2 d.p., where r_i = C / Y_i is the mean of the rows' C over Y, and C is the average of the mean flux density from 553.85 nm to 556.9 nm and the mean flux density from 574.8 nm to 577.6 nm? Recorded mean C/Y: 1.04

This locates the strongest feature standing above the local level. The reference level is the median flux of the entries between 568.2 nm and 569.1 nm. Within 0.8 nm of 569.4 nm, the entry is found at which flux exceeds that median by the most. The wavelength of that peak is 569.433 nm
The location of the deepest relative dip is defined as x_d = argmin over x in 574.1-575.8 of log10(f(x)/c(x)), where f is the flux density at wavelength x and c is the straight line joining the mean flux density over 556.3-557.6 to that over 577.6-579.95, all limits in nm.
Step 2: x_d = 575.099 nm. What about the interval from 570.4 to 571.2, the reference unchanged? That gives 570.746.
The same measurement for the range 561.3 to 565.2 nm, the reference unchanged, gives 562.526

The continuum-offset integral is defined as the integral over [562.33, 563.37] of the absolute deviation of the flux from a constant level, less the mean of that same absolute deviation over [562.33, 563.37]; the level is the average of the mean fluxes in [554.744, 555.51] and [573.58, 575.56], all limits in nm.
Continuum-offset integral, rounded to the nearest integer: 0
